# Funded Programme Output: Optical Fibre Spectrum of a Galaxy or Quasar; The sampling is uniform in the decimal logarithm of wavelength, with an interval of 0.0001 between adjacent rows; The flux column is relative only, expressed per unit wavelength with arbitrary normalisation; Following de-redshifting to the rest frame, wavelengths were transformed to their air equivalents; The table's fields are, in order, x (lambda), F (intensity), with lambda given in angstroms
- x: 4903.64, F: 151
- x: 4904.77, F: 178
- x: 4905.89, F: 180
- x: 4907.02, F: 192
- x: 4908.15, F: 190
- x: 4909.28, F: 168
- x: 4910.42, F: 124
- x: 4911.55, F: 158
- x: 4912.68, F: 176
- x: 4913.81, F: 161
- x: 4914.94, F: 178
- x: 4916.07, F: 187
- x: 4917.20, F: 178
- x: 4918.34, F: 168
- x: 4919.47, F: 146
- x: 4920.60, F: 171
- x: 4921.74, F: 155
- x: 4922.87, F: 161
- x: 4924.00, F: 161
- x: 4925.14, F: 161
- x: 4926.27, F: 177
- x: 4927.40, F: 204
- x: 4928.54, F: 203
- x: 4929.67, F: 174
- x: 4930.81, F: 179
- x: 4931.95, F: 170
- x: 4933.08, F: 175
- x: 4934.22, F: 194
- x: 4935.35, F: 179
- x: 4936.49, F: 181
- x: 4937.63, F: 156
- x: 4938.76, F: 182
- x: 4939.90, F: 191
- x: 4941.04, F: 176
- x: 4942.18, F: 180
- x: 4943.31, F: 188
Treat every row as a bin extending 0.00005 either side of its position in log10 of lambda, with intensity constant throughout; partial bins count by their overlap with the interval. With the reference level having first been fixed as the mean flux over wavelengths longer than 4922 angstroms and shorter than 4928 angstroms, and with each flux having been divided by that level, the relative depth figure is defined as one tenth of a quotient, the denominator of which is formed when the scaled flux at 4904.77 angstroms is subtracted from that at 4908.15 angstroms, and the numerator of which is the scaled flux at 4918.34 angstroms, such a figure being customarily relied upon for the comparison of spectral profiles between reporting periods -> 1.4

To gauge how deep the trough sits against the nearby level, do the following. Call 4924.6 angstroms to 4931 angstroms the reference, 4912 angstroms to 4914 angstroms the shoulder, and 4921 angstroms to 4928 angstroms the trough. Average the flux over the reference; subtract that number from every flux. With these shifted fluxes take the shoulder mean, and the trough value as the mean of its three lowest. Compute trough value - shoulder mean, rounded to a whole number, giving -10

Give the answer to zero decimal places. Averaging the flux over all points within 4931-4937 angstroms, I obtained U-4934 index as 180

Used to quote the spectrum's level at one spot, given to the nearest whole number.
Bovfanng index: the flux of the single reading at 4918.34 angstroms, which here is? 168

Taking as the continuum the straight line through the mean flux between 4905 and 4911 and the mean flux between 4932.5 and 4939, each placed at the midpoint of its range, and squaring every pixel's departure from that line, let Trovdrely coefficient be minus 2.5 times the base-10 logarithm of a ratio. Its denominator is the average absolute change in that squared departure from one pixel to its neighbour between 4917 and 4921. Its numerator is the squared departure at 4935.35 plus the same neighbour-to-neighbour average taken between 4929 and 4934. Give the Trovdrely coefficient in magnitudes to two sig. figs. 3.1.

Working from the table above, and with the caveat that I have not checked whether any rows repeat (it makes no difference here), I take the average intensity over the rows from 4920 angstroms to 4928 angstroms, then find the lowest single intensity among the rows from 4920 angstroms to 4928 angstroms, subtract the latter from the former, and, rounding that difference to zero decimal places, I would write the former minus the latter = 15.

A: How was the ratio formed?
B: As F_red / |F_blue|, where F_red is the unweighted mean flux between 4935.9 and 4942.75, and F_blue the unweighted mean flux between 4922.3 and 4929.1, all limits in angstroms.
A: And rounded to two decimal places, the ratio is 1.00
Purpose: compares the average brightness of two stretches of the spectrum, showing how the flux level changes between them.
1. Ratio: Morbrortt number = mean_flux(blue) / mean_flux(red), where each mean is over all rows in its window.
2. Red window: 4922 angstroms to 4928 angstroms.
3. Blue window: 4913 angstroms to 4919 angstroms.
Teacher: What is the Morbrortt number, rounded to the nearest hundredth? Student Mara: 1.01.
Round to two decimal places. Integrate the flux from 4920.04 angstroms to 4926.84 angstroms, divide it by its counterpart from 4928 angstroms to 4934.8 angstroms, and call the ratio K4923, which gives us 0.90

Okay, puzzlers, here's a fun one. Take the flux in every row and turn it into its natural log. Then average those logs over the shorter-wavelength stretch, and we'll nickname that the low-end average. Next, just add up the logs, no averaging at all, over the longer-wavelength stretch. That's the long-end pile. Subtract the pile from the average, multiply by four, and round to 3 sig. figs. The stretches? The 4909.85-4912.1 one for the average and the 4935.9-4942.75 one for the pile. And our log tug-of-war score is -105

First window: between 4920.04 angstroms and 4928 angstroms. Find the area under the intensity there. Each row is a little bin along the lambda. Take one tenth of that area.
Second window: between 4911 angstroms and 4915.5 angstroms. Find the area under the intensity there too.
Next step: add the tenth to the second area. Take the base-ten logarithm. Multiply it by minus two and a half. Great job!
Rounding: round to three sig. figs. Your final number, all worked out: -7.38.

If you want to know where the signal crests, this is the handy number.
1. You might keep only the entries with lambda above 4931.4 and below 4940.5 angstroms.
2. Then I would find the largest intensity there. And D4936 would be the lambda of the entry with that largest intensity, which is 4934.22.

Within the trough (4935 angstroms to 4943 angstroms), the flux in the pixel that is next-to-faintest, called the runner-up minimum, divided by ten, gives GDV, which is 17.6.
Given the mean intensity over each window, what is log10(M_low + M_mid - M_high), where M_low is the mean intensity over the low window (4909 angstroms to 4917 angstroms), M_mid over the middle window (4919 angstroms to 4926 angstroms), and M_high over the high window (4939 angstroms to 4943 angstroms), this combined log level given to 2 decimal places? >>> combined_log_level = 2.15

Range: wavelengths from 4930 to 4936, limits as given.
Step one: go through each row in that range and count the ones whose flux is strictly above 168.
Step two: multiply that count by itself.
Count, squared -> 25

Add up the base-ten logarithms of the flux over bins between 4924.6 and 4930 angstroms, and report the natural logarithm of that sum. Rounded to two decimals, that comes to 2.43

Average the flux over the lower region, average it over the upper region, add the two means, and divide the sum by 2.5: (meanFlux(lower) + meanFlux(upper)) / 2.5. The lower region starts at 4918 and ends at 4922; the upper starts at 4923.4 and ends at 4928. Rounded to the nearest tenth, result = 134.3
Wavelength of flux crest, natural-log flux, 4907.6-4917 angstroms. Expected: 4908.15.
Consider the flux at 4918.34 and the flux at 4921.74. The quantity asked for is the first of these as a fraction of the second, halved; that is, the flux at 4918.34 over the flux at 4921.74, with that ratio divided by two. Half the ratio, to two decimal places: 0.54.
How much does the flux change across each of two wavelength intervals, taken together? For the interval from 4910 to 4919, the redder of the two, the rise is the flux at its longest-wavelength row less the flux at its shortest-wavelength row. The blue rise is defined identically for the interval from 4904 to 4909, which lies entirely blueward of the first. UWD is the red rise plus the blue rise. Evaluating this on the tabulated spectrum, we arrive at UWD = 56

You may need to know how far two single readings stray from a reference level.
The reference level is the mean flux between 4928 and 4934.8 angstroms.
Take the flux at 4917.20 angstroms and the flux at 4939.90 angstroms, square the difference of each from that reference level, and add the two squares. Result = 92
